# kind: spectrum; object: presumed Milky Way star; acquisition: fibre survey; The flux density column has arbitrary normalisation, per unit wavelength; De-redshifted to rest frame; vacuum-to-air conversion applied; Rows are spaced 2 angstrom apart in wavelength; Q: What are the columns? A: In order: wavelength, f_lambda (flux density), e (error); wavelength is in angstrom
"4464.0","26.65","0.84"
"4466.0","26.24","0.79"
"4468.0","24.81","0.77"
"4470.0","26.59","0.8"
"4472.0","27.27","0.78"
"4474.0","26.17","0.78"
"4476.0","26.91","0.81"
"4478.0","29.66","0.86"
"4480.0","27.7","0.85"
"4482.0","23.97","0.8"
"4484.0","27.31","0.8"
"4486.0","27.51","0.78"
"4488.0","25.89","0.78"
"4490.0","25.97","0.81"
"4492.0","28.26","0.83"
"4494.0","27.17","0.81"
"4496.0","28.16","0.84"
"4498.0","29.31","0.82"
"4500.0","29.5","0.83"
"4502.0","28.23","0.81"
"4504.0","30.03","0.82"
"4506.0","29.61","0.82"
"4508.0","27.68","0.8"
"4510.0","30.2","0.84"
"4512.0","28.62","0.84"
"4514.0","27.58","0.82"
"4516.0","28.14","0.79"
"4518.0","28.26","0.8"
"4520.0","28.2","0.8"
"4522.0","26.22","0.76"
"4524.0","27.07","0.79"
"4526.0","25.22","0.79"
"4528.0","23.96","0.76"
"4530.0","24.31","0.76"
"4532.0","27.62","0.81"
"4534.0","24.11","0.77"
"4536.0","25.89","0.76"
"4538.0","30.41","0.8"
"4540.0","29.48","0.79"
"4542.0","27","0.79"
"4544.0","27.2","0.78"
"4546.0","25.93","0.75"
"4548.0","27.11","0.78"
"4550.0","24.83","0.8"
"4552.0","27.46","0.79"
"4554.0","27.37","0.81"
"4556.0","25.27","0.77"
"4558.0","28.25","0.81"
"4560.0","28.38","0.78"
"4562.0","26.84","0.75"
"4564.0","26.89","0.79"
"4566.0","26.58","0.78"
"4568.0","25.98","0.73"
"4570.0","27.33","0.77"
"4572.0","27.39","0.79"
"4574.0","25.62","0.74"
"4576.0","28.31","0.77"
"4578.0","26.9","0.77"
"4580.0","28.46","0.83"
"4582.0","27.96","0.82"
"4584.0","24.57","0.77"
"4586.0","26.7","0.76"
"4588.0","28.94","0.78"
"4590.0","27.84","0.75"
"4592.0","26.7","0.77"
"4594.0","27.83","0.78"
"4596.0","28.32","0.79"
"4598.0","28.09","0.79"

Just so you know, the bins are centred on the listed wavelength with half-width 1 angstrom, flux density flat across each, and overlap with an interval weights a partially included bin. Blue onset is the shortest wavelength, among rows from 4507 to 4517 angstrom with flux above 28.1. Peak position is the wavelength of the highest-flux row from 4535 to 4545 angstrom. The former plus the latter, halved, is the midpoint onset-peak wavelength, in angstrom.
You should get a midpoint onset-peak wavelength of 4524 angstrom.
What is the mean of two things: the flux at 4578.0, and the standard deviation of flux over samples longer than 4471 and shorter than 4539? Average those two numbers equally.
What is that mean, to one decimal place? 14.3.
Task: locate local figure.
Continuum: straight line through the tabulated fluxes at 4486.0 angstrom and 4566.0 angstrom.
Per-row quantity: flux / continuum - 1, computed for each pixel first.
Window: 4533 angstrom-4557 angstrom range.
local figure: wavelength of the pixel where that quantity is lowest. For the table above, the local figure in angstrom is 4534.0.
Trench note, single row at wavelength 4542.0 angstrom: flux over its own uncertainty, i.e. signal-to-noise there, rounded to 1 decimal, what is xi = 34.2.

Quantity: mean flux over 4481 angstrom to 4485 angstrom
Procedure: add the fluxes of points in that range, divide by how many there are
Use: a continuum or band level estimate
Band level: 25.6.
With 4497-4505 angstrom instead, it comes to 29.3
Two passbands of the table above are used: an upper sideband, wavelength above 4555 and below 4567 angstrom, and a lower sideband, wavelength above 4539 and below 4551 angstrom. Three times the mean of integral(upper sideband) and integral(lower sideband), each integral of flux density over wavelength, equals 971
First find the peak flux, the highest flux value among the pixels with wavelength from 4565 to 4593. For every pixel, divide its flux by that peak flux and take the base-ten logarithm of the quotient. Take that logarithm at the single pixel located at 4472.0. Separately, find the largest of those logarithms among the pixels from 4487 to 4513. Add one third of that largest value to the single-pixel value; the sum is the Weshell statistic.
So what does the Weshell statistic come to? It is -0.020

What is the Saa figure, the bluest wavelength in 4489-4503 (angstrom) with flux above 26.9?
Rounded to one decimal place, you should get 4492.0 angstrom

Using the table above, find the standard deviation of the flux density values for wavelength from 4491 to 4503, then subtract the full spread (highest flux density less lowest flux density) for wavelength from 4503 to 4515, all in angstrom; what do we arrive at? -1.8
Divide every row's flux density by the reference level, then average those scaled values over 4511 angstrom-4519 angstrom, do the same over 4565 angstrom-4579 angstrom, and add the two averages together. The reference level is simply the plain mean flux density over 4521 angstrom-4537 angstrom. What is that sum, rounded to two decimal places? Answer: 2.15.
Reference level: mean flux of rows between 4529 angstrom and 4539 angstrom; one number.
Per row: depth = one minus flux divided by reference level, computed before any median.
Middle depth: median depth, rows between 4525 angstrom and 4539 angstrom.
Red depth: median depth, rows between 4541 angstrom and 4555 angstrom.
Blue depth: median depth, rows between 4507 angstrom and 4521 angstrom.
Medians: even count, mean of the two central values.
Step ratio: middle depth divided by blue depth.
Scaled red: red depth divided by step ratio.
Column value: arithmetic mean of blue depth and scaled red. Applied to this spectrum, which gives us -0.016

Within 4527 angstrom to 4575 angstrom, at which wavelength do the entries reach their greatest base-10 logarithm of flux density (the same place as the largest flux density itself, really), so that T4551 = 4538.0 angstrom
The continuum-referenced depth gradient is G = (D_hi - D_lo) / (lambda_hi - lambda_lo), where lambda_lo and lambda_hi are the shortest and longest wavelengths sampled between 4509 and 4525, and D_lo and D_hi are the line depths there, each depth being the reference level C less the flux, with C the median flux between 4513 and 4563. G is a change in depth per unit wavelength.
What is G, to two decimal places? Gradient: 0.22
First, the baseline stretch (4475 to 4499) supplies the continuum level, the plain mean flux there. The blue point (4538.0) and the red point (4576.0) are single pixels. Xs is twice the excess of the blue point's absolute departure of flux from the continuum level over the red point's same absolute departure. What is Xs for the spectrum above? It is 4.2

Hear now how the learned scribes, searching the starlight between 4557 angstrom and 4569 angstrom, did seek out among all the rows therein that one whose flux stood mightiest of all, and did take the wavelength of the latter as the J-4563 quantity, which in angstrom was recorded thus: 4560.0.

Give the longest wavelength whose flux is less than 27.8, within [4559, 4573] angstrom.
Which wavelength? 4572.0 angstrom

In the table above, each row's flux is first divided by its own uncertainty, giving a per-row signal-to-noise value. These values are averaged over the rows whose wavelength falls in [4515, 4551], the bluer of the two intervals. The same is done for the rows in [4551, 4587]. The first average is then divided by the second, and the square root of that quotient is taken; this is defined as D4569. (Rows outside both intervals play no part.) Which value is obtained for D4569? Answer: 0.9924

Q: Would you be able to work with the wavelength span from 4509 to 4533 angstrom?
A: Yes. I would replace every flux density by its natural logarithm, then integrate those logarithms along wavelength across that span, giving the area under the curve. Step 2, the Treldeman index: 79.2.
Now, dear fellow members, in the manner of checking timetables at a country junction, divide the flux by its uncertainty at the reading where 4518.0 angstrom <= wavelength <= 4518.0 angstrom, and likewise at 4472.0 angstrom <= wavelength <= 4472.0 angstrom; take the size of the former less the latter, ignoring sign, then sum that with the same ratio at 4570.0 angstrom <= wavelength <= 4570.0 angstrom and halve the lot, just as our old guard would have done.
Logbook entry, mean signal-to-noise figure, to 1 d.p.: 17.9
